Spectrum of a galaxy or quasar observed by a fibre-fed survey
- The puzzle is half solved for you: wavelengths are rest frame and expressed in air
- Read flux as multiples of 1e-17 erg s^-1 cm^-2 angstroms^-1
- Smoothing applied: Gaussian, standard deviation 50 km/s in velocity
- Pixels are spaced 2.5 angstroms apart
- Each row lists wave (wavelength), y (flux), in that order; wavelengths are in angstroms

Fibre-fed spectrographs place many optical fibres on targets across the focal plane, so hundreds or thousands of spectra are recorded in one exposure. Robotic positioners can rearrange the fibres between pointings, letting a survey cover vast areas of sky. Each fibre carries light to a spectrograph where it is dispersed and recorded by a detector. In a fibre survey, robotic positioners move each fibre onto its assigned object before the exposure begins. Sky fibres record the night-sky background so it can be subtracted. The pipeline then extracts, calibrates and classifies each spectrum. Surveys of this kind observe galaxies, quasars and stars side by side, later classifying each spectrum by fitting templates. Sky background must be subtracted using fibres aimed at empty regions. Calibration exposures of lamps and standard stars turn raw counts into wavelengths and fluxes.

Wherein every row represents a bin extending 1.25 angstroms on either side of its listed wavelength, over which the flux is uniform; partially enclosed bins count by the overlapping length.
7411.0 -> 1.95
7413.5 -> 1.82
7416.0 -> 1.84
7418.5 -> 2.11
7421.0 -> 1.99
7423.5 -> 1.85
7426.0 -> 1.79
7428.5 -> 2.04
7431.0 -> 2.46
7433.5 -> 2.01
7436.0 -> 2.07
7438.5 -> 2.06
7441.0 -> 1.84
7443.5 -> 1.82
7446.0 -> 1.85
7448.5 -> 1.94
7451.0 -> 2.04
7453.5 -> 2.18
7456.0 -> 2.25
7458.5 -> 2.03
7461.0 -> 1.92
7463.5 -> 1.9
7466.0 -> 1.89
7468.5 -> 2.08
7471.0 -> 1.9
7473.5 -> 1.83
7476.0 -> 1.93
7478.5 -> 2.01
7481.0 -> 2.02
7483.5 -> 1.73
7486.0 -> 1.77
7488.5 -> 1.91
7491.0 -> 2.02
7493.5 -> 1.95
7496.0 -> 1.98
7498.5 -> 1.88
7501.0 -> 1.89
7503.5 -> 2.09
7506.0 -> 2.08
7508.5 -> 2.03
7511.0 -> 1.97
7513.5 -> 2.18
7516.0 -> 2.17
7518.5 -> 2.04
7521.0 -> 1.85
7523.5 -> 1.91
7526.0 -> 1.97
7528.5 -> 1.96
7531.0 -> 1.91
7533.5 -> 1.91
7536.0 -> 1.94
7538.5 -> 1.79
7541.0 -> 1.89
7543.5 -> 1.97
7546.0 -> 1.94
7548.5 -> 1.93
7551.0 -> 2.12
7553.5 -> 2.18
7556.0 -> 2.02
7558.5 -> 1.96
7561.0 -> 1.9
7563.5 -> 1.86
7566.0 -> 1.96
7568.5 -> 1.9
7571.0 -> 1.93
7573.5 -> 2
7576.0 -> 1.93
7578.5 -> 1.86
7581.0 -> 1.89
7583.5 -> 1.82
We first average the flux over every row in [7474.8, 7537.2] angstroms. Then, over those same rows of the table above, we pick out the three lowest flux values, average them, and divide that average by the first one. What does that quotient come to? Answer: 0.91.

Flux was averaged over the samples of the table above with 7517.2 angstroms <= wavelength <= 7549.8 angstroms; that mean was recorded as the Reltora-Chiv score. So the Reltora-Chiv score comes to 1.92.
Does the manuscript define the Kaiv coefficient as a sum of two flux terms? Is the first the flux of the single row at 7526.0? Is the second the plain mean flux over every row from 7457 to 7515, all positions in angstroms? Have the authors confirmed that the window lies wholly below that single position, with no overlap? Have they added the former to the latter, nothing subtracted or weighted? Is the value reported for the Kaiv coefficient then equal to 3.93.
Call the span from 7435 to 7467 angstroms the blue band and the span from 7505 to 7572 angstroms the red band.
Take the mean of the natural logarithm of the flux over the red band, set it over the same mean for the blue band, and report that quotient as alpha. 0.993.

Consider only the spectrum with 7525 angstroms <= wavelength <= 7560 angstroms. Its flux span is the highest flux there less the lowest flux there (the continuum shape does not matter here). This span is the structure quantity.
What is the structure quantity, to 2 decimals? 0.39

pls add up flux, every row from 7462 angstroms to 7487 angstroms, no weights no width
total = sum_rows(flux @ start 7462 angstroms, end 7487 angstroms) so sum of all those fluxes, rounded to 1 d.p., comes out 19.1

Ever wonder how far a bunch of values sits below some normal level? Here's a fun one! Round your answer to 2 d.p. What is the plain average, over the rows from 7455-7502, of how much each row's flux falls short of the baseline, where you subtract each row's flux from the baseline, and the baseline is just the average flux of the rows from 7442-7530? 0.03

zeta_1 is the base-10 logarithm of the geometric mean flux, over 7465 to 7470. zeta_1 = 0.297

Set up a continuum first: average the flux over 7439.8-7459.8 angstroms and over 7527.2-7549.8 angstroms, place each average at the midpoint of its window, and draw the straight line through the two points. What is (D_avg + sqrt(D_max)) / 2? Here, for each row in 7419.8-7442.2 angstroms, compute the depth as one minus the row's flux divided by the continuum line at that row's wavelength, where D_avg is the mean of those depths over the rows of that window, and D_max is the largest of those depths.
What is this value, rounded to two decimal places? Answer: 0.17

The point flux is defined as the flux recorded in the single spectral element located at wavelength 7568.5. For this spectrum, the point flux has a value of 1.9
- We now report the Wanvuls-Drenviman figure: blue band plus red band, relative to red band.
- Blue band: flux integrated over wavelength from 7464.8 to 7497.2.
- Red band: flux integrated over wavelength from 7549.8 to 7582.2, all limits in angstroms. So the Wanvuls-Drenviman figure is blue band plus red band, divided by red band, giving 1.98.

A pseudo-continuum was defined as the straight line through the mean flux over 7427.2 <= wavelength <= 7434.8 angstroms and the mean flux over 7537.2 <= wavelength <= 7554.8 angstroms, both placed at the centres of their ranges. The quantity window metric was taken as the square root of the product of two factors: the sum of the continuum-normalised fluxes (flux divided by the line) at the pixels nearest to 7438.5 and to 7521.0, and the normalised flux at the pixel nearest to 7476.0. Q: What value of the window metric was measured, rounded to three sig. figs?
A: 1.31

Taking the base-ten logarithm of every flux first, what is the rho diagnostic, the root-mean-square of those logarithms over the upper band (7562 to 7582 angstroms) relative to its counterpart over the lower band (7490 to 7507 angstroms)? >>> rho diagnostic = 0.95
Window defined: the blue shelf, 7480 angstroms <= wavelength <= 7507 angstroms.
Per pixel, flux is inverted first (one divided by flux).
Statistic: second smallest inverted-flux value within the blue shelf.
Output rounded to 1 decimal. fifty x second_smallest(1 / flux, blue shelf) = 24.0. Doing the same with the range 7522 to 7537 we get 25.5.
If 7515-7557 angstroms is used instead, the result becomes 23.0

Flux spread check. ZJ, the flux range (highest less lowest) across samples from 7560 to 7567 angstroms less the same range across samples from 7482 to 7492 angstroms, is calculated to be -0.19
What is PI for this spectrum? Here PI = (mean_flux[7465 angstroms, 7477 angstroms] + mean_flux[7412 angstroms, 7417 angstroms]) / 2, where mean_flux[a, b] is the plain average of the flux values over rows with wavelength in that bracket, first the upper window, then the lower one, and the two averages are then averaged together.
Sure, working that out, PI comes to 1.88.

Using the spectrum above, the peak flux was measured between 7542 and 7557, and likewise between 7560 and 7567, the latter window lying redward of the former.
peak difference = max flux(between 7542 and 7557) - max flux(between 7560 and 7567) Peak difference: 0.22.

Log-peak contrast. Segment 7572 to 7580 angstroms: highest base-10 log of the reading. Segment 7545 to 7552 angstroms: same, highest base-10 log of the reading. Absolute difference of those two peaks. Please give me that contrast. 0.025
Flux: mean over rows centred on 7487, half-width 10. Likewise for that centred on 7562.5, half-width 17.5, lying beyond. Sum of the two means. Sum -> 3.89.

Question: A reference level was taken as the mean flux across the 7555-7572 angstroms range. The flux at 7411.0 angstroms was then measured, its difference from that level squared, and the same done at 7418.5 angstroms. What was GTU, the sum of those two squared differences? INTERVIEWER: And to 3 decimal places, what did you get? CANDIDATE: 0.032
